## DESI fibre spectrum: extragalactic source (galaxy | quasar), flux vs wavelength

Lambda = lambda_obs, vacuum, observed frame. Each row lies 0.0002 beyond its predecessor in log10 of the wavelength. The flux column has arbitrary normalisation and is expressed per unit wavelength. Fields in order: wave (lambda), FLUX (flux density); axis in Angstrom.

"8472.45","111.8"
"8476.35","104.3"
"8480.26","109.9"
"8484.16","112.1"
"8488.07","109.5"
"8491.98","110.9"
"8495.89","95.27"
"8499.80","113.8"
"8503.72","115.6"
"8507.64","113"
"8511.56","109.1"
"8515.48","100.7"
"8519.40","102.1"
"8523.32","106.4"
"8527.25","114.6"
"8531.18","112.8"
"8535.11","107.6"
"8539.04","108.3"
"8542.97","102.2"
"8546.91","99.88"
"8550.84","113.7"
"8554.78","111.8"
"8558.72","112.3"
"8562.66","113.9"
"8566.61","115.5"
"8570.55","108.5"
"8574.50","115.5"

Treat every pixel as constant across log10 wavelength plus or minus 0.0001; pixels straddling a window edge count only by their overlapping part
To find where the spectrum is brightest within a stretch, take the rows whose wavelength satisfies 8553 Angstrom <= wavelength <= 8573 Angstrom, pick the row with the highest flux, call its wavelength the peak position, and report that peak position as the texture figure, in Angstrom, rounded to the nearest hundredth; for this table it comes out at 8566.61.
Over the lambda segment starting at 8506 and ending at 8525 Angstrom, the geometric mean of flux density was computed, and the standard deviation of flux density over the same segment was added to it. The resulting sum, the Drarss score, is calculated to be 111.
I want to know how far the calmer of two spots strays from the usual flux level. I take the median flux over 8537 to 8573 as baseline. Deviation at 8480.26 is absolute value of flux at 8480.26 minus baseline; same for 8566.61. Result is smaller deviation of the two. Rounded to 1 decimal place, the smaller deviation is 1.9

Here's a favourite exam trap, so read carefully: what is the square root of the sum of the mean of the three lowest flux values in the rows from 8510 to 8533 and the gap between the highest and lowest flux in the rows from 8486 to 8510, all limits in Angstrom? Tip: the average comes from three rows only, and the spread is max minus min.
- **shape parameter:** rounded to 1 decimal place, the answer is 11.1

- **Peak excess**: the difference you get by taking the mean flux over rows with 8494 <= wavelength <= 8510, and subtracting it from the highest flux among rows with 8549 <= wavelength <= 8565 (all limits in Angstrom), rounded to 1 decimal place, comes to 4.5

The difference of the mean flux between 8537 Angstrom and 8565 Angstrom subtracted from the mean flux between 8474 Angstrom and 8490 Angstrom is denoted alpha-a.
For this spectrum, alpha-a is 0.1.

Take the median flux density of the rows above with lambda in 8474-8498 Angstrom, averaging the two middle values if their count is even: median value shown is 109.7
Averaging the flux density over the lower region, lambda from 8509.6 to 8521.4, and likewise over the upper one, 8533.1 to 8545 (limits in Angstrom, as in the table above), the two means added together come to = 210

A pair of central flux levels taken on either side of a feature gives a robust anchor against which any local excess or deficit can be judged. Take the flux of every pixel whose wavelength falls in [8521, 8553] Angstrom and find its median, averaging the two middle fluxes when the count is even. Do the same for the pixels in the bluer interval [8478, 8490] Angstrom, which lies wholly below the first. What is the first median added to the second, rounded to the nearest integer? 218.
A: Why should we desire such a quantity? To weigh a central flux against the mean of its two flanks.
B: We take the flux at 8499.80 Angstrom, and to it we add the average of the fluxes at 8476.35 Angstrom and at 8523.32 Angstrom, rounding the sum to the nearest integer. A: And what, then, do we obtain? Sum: 219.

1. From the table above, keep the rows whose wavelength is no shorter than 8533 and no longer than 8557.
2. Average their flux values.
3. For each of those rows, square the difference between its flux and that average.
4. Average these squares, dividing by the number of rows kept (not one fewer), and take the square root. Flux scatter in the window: 4.9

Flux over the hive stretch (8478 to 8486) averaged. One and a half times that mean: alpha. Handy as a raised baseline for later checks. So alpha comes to 166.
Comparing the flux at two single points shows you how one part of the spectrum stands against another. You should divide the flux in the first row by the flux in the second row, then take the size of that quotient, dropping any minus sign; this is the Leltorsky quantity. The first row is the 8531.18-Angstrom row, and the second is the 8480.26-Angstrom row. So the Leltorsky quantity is 1.03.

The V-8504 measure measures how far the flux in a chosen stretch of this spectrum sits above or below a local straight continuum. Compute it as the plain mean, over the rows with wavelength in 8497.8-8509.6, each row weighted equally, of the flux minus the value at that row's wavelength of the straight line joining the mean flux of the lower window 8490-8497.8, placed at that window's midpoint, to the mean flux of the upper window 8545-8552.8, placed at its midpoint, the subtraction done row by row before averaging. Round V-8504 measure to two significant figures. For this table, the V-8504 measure 10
